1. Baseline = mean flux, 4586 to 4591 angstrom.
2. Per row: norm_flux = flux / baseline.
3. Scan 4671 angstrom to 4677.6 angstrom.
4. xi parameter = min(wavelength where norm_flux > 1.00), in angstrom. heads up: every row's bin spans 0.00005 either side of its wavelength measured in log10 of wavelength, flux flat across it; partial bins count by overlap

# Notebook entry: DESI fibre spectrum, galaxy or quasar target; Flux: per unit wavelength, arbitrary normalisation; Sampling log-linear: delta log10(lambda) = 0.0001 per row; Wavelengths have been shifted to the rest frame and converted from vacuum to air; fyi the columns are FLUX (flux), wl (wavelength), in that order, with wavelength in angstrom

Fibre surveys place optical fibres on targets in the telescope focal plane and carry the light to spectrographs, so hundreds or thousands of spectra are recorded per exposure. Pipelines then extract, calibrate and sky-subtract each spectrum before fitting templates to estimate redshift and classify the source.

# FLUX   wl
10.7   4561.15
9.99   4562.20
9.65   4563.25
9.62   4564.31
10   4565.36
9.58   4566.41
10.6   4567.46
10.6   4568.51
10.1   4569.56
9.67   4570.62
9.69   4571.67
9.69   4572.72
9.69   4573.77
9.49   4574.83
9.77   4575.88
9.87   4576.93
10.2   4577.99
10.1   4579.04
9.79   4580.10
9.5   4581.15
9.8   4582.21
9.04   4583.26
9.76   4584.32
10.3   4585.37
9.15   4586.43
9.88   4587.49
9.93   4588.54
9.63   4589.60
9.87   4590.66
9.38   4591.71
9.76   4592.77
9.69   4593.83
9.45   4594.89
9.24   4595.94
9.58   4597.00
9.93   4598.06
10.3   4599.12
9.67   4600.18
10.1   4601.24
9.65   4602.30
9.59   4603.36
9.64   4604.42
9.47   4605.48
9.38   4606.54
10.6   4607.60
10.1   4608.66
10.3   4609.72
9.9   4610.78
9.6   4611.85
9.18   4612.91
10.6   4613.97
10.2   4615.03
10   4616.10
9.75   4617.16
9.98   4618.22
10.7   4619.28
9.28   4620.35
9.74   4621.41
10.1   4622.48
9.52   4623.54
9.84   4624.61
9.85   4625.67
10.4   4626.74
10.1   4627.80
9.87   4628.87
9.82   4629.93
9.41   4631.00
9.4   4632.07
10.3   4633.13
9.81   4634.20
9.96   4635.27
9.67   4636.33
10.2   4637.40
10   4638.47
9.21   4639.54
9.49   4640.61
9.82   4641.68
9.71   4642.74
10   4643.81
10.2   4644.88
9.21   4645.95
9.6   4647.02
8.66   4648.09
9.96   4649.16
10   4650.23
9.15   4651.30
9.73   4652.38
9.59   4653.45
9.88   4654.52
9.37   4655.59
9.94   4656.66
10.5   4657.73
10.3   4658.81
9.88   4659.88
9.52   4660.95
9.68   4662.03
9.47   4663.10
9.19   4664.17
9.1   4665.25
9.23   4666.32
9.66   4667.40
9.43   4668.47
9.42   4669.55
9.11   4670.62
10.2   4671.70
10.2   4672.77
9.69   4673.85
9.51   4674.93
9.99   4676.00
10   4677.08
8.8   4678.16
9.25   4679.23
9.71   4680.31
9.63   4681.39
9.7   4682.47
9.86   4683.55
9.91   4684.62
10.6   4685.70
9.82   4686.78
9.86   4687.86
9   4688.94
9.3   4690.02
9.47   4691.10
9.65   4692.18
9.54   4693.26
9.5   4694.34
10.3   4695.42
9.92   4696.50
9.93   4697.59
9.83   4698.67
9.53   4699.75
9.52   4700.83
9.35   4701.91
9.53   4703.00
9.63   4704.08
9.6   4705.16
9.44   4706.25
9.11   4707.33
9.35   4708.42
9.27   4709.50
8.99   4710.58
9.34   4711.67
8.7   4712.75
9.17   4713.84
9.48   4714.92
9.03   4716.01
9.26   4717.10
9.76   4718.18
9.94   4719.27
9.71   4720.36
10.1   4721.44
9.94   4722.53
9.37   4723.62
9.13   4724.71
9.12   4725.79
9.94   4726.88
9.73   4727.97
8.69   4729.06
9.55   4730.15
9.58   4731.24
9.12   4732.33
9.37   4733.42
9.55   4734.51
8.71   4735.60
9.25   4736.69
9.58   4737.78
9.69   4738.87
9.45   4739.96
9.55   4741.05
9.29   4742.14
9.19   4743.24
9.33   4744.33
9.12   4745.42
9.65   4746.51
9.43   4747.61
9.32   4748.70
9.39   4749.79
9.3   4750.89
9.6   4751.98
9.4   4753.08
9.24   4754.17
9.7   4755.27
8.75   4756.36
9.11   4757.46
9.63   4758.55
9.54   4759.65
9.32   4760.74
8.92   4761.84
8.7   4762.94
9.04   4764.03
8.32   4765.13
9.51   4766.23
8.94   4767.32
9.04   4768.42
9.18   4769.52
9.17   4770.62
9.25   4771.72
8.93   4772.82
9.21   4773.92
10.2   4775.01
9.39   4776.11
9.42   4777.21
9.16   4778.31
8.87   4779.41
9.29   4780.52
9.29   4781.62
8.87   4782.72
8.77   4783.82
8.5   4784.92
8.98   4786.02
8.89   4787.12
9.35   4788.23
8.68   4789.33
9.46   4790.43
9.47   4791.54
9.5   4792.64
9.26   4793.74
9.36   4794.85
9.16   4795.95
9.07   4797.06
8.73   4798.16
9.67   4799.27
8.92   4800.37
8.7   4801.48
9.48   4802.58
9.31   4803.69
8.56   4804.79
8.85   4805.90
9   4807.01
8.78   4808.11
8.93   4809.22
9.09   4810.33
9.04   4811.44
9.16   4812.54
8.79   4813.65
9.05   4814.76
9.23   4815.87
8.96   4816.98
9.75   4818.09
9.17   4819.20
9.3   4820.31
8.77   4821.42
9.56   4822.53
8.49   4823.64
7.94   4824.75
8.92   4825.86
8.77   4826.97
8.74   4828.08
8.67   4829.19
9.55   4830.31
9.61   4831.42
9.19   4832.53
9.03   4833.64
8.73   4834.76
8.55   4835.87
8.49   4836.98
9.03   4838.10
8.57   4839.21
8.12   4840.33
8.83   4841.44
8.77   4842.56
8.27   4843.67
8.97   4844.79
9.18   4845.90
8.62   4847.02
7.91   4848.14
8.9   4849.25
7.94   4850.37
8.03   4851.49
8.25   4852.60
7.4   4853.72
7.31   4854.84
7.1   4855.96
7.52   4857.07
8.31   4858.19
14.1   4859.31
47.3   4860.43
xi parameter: 4671.70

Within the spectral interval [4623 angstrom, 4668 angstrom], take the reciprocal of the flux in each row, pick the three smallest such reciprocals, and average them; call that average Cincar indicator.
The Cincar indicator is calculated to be 0.096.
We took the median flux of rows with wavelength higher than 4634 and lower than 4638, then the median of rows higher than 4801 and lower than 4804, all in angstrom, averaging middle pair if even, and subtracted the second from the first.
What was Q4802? 0.6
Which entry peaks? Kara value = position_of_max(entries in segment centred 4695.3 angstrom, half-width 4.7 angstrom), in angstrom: 4695.42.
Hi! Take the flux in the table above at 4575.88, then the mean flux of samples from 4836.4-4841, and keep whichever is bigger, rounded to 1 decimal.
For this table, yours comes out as 9.8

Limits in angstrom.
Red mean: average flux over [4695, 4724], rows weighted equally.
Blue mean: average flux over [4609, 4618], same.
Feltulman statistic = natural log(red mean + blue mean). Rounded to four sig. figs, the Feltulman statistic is 2.969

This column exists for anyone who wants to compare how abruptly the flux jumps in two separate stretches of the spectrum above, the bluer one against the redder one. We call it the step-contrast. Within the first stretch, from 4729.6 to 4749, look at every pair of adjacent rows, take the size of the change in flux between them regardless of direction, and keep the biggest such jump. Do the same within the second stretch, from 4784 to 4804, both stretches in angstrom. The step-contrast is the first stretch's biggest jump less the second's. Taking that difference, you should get -0.10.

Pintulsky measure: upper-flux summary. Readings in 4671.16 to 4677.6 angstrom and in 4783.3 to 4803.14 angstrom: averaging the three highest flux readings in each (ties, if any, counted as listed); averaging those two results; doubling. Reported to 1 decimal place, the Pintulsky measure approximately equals 19.7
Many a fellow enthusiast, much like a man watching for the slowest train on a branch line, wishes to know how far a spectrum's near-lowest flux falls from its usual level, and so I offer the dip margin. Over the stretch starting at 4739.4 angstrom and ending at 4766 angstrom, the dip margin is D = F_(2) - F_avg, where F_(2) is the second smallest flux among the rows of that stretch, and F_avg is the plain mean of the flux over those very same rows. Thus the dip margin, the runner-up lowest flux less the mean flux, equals -0.56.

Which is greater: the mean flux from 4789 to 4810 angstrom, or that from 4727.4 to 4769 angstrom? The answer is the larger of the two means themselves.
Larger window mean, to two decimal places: 9.28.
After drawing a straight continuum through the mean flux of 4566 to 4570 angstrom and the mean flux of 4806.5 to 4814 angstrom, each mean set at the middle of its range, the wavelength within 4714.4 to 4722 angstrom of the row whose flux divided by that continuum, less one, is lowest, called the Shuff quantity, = 4716.01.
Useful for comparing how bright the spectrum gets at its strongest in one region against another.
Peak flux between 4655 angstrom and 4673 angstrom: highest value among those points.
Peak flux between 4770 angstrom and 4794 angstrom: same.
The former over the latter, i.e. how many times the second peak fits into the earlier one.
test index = 1.03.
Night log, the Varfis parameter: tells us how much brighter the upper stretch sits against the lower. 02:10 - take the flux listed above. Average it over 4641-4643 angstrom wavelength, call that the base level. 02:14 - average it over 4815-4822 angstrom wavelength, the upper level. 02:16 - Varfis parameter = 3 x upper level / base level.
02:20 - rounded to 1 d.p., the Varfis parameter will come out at 2.8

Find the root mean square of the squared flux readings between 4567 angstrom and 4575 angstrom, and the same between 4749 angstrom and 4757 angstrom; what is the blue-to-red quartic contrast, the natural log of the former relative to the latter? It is 0.13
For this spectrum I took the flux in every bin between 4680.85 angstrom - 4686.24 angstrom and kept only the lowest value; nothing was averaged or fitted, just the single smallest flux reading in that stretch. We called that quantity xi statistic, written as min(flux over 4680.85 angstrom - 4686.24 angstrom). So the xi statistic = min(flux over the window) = 9.63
